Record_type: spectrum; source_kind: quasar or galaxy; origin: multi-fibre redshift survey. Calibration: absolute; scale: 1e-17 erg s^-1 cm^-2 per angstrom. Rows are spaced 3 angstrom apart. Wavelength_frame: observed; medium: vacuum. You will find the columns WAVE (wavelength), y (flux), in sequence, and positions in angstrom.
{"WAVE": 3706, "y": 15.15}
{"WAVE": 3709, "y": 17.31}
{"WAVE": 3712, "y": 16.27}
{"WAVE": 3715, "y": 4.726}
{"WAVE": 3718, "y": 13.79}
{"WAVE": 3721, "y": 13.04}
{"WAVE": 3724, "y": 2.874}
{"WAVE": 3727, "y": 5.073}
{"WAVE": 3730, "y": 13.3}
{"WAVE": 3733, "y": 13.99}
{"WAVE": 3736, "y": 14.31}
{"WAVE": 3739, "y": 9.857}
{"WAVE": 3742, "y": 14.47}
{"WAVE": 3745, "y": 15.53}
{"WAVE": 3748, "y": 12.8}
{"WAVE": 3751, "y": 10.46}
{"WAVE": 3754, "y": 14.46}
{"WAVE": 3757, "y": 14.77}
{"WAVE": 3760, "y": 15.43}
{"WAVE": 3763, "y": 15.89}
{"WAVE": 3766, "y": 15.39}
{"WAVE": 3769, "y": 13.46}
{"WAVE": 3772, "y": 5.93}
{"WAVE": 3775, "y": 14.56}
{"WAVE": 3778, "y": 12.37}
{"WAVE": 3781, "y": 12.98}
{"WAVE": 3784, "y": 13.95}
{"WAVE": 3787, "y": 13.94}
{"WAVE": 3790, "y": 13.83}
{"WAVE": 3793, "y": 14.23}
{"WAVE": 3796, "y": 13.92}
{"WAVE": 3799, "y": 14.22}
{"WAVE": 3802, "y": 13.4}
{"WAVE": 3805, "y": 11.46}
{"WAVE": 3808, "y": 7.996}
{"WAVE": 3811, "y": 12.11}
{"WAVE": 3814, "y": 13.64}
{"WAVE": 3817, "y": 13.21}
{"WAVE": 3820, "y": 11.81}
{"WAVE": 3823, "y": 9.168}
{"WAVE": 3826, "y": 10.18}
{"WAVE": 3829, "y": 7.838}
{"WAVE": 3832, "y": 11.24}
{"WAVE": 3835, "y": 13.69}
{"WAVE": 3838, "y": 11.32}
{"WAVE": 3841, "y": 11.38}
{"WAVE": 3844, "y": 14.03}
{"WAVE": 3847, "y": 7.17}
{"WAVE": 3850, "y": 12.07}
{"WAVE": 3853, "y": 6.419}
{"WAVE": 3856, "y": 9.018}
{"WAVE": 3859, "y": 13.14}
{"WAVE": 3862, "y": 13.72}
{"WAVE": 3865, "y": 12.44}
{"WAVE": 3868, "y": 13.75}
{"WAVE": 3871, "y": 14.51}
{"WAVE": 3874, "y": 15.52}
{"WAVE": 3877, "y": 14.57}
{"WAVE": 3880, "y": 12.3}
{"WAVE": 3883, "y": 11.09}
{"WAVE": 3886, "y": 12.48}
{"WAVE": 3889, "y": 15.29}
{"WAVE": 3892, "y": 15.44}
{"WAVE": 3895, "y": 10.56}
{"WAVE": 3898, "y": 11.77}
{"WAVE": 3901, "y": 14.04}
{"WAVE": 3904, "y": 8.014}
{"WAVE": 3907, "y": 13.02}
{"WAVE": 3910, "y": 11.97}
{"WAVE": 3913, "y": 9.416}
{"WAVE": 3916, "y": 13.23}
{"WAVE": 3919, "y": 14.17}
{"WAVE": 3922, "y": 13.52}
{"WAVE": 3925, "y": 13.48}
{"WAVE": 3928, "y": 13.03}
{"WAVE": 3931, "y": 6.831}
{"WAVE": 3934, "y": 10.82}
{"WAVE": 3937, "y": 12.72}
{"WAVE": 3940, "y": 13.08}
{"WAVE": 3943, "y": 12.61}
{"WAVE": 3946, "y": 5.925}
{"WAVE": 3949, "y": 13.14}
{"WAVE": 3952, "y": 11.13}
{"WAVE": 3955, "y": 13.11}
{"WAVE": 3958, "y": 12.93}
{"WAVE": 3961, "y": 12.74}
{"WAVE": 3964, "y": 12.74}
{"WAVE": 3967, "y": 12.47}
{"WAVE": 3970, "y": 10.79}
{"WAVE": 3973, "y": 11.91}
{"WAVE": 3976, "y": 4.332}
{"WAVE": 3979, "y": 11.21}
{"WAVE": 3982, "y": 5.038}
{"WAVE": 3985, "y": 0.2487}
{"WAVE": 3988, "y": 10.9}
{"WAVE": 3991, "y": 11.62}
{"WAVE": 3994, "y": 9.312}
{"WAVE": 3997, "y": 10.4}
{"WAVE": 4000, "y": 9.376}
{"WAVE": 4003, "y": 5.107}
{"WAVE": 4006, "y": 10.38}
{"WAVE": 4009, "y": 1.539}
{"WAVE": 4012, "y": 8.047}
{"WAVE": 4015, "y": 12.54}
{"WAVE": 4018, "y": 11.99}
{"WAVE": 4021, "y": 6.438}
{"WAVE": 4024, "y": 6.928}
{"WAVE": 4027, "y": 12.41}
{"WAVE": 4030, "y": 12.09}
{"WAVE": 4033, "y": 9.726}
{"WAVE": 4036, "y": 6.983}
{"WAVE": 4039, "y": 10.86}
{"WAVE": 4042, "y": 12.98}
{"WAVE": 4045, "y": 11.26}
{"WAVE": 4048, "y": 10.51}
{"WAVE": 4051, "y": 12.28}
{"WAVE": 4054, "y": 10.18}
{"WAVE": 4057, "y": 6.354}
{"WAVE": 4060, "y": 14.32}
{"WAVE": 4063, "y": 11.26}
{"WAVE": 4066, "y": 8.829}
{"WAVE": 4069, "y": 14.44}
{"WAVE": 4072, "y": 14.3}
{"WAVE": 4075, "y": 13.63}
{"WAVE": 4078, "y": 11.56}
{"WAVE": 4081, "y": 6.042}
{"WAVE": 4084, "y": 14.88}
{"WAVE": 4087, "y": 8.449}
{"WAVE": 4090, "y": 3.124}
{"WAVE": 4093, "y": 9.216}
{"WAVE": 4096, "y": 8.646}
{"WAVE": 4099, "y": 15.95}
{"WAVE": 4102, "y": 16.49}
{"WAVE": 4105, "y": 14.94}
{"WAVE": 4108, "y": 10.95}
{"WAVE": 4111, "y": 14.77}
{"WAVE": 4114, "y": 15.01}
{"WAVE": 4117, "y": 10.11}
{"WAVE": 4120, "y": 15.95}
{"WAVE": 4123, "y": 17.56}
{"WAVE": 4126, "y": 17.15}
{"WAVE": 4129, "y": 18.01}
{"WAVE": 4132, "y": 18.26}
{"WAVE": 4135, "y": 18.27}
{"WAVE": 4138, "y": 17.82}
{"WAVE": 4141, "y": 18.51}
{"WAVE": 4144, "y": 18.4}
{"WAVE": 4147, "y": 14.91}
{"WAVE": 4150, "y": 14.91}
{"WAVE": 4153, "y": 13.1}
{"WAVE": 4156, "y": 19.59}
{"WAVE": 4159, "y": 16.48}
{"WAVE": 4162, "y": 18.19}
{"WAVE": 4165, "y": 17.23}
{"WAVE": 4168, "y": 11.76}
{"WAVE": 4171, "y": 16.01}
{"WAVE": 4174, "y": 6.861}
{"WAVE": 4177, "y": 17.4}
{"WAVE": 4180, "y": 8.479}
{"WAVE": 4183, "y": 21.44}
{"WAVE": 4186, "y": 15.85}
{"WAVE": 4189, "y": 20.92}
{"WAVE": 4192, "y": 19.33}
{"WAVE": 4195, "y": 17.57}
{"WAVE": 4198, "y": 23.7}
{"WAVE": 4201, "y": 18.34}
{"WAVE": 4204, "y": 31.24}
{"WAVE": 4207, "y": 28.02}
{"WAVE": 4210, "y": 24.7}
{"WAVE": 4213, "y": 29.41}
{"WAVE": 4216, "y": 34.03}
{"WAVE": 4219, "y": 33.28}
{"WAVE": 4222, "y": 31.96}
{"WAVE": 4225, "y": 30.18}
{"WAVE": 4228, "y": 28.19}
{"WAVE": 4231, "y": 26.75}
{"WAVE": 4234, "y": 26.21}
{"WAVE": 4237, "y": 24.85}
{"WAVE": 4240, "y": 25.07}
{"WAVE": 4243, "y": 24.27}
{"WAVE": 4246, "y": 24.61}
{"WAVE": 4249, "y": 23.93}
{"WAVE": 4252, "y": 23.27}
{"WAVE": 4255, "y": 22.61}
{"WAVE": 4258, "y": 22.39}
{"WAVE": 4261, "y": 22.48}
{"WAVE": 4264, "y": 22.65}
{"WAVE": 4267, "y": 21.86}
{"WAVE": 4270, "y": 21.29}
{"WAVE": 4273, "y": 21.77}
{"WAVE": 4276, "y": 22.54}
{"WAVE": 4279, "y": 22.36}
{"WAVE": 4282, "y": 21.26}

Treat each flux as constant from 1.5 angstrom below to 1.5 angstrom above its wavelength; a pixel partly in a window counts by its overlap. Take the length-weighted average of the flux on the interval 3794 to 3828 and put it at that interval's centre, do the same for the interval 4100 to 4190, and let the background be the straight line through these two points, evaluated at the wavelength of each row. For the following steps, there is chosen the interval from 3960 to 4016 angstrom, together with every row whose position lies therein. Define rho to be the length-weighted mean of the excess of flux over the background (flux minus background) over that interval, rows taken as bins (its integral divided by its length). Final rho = -5.1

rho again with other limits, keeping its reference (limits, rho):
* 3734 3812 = 1.7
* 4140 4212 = 1.9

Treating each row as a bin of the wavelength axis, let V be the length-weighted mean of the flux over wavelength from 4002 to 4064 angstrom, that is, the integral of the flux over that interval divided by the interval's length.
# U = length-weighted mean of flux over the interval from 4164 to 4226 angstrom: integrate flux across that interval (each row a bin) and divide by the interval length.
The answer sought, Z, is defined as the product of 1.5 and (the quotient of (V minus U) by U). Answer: -0.8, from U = 22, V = 9.7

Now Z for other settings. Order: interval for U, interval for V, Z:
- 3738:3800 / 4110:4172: 0.3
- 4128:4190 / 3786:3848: -0.4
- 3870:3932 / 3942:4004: -0.3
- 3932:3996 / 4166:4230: 1.7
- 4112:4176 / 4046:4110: -0.4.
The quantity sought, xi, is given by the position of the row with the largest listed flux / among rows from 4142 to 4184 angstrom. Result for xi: 4183 angstrom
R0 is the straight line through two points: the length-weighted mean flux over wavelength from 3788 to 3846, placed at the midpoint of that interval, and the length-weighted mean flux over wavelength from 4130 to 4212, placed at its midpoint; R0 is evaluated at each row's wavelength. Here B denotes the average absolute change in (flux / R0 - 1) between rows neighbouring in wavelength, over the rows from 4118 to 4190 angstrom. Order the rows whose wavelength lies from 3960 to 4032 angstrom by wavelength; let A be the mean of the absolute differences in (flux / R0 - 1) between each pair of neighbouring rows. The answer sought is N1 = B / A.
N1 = 0.81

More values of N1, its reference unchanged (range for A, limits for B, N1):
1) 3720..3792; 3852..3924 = 0.61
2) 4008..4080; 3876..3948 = 0.98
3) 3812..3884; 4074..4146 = 0.96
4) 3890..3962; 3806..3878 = 1.00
